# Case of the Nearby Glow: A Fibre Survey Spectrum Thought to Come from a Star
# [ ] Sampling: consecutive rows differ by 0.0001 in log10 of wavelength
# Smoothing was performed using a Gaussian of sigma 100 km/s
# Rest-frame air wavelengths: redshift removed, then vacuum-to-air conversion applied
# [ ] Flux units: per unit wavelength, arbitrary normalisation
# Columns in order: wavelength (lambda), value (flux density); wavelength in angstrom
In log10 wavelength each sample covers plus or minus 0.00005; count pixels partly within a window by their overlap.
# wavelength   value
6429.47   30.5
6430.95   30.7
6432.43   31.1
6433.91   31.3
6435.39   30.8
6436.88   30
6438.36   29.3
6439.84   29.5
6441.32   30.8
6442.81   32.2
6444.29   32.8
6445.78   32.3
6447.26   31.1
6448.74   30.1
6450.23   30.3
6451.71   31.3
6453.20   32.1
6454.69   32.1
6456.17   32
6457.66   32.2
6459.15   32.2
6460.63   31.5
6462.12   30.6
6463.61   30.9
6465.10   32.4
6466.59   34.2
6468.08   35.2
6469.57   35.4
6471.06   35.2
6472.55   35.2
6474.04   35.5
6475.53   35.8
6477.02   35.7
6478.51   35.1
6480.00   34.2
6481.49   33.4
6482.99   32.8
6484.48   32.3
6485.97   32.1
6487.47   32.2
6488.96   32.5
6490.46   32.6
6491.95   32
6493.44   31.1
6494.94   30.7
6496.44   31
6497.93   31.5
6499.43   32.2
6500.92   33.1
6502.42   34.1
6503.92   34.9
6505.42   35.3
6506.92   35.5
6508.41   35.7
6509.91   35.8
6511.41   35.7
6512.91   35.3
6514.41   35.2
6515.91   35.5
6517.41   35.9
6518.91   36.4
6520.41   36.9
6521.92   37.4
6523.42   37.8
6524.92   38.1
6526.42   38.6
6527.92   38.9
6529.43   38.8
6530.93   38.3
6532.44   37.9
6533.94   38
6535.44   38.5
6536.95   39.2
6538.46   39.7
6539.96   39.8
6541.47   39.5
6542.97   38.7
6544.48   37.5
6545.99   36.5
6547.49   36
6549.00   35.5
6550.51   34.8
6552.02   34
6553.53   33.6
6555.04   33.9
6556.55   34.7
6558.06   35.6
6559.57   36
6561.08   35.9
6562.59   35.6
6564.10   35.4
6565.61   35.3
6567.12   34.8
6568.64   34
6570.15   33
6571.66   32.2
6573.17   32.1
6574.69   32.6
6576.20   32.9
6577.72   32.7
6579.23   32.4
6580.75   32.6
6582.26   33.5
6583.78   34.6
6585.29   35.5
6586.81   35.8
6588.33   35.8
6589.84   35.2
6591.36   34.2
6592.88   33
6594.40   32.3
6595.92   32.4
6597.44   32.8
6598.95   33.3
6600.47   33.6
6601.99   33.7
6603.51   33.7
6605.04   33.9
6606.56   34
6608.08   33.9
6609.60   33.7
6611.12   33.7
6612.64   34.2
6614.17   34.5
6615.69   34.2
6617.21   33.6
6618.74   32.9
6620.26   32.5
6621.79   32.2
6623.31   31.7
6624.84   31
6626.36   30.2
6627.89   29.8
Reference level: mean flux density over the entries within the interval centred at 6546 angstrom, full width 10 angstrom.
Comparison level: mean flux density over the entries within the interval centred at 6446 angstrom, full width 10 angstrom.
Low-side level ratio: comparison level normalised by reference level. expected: 0.85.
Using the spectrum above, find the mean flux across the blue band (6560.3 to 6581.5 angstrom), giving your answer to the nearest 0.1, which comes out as 33.7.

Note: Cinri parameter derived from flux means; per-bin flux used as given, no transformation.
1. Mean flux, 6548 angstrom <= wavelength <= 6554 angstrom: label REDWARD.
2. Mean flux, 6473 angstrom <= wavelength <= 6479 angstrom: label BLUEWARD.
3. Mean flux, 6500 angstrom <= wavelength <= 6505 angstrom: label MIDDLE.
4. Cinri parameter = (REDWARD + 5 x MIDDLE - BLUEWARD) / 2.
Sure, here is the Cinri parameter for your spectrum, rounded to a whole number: 85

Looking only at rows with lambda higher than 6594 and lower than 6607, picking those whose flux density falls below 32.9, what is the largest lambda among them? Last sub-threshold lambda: 6597.44 angstrom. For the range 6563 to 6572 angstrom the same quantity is 6571.66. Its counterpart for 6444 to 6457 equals 6456.17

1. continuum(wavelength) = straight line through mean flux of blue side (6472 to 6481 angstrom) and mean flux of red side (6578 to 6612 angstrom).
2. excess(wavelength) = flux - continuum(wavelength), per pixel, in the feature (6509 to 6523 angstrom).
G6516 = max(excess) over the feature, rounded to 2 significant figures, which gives 2.7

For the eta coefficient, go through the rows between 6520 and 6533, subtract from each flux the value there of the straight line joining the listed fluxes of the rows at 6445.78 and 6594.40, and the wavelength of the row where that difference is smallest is 6520.41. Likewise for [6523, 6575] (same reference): 6573.17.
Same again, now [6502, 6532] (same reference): 6502.42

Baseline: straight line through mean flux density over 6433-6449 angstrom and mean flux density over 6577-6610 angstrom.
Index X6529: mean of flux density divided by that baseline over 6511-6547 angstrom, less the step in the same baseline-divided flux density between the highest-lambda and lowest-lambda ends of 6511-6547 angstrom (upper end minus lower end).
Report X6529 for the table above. 1.15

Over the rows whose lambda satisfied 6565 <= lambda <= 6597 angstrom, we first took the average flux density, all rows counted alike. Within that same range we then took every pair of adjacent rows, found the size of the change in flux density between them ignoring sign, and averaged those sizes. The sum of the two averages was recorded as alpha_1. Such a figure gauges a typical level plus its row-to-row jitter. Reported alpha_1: 34.2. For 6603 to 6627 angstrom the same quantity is 33.5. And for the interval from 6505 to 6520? 35.9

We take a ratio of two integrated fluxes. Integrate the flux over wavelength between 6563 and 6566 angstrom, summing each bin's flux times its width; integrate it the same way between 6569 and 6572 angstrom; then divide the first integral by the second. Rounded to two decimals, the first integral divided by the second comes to 1.08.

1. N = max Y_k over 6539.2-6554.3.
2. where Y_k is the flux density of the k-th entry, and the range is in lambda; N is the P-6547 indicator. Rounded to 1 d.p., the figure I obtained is 39.8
